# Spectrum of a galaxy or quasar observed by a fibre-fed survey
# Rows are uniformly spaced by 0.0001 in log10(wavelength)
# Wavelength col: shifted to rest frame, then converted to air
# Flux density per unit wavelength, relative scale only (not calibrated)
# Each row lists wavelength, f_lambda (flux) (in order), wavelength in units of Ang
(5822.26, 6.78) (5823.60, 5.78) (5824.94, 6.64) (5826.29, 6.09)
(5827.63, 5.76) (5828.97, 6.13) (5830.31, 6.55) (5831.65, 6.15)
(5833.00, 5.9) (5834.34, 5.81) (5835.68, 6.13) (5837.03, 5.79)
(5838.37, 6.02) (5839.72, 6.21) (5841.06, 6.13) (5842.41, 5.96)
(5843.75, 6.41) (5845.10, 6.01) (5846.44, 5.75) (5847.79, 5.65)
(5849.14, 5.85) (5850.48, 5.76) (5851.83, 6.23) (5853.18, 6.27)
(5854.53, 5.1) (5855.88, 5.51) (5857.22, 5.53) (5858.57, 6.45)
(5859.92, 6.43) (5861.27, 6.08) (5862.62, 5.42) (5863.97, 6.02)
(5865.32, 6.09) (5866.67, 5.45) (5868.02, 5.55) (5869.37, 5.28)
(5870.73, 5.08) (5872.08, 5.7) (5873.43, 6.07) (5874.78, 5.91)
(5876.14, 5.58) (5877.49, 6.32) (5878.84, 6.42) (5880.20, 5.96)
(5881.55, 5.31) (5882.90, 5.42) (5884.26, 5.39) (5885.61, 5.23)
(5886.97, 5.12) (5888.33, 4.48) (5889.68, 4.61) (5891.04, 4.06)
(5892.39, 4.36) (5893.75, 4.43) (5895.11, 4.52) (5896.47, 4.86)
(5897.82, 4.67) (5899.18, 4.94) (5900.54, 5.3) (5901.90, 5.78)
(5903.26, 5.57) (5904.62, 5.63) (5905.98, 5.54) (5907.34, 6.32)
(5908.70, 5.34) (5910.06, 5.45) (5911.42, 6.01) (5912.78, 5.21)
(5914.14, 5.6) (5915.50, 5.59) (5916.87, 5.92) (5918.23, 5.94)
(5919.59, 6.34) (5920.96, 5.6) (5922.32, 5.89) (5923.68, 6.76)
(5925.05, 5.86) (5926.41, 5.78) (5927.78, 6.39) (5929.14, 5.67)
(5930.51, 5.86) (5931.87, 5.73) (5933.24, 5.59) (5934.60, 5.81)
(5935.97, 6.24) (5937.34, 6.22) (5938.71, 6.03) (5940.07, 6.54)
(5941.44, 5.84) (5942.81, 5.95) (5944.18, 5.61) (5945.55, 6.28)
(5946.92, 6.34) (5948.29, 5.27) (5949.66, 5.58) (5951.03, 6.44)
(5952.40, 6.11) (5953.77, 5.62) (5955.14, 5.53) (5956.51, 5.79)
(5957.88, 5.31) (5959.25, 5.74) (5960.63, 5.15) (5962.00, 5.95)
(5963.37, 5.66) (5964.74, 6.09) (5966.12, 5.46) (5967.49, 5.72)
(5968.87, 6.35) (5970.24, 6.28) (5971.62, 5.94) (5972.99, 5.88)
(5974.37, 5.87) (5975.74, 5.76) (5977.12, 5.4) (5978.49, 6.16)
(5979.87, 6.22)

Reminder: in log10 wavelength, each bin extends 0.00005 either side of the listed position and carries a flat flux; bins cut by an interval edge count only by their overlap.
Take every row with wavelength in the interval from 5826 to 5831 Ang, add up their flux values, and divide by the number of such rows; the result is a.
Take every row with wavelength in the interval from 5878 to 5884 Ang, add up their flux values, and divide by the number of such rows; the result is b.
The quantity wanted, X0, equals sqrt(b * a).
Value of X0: 5.95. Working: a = 6.13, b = 5.8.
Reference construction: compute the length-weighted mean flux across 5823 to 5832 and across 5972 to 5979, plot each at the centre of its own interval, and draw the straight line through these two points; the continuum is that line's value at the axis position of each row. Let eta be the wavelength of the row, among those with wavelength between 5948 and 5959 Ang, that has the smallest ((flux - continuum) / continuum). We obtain 5948.29 Ang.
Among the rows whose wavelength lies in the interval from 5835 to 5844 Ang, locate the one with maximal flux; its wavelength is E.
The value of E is 5843.75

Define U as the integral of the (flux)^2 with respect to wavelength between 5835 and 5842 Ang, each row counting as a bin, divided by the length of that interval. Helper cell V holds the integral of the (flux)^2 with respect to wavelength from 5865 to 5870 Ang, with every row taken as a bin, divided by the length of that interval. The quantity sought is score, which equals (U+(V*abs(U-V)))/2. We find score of 105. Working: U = 37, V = 31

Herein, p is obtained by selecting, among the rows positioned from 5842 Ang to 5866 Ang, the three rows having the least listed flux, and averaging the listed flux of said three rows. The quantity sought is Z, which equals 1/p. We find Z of 0.187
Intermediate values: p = 5.34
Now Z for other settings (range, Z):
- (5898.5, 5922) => 0.194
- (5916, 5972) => 0.191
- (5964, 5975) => 0.176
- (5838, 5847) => 0.169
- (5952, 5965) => 0.188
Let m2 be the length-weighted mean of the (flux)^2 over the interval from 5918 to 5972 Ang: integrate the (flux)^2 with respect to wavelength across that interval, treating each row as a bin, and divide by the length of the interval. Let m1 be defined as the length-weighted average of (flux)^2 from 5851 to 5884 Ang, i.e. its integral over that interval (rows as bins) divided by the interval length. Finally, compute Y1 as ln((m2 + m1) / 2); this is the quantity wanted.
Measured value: 3.54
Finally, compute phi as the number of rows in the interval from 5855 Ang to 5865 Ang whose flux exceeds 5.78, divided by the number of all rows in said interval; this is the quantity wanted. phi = 0.6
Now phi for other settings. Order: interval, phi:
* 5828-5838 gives 1.0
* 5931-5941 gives 0.7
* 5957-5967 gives 0.3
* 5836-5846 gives 1.0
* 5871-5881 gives 0.7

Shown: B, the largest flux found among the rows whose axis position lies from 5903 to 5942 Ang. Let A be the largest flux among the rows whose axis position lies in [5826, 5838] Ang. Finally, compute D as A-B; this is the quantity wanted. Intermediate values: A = 6.55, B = 6.76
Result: -0.21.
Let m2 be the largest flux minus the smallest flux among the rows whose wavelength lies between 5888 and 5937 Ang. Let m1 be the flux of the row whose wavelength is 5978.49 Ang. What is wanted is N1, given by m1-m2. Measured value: 3.5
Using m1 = 6.16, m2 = 2.7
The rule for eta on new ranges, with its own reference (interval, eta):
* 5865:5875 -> 5870.73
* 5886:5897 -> 5891.04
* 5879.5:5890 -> 5888.33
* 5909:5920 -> 5912.78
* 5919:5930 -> 5920.96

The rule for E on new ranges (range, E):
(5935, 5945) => 5940.07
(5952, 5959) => 5952.40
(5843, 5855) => 5843.75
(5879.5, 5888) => 5880.20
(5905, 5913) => 5907.34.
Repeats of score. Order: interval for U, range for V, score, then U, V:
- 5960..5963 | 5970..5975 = 94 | 31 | 36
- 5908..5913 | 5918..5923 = 98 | 31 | 35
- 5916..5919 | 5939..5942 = 82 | 35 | 38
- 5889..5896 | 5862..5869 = 221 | 19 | 32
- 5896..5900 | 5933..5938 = 238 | 23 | 36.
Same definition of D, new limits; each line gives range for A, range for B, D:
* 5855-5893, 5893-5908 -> 0.13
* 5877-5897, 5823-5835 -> -0.22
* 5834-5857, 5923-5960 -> -0.35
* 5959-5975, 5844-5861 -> -0.10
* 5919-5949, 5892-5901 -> 1.46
